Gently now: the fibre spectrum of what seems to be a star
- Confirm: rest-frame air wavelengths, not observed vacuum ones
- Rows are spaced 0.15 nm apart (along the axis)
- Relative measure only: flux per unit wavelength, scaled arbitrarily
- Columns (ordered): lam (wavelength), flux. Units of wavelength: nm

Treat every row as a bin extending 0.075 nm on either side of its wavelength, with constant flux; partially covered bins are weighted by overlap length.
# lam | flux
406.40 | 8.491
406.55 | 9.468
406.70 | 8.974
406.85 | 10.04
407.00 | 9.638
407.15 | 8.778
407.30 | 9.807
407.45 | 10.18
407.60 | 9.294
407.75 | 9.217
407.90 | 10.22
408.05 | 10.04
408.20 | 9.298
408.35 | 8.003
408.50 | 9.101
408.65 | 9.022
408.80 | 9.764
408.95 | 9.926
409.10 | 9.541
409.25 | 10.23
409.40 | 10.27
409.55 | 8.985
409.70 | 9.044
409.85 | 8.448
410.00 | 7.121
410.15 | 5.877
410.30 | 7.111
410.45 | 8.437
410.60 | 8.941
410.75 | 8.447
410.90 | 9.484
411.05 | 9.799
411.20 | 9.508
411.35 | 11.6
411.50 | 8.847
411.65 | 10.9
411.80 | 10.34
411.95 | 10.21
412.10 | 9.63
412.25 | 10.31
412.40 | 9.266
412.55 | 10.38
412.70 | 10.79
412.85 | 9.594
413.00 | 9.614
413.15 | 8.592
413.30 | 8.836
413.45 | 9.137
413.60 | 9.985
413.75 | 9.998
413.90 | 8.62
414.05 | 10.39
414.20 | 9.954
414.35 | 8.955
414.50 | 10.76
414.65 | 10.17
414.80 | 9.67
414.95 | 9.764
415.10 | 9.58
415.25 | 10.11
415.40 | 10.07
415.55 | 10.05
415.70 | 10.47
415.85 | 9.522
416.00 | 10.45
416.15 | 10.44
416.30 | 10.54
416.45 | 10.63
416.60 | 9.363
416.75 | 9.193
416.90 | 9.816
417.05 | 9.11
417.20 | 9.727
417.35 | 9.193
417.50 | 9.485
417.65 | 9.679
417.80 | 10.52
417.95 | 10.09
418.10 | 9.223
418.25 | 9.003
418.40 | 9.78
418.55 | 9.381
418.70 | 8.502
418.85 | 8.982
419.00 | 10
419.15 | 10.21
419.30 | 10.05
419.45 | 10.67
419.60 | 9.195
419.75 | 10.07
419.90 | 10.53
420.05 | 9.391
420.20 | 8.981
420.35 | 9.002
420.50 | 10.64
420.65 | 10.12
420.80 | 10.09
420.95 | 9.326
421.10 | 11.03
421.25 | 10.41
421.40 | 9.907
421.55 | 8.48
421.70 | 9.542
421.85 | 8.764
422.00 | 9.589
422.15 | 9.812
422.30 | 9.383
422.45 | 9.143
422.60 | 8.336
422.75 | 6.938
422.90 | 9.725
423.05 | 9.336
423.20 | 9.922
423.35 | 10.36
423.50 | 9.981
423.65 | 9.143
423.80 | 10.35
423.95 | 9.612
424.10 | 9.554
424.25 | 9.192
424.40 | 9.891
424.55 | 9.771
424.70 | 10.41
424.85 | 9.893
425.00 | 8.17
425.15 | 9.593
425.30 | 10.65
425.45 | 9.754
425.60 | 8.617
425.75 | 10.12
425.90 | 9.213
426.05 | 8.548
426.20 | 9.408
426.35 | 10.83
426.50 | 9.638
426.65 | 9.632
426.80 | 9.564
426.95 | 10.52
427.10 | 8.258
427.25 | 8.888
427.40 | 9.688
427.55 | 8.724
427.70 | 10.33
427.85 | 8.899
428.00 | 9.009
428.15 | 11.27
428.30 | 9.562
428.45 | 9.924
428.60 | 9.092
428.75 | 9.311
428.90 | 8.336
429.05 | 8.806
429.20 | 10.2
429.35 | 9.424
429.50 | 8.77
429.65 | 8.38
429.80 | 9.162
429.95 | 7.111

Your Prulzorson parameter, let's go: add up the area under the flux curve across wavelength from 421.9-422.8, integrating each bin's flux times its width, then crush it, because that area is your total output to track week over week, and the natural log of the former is 2.1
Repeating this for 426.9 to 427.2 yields 1.0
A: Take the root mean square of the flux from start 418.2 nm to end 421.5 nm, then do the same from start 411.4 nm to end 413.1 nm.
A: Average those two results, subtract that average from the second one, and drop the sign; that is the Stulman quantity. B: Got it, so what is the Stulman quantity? 0.10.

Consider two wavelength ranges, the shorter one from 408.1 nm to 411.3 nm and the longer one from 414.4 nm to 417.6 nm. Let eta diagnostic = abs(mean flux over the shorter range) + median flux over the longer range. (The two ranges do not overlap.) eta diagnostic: 18.7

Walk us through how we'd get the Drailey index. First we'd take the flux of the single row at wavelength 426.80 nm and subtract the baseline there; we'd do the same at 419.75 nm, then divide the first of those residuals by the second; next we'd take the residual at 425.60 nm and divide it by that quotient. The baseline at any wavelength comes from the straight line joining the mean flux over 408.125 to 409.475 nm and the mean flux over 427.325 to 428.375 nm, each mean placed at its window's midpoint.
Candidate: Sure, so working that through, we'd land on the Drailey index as 7.6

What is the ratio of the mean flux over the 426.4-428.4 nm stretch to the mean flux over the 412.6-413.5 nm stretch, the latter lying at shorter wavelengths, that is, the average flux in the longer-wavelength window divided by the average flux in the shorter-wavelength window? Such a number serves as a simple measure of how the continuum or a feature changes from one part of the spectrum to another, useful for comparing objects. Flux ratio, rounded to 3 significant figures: 1.01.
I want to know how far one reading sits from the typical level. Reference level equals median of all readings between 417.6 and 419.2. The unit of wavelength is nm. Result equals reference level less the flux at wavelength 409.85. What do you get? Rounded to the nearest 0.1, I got 1.2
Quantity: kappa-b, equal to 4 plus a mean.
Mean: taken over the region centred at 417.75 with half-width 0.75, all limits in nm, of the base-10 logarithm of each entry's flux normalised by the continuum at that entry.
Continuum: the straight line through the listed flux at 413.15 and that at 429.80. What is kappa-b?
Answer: 4.04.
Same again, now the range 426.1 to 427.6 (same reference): 4.02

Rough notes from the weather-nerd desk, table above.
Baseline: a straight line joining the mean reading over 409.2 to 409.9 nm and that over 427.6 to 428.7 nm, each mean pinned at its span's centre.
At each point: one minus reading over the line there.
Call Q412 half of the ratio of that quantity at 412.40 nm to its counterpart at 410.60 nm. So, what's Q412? 0.19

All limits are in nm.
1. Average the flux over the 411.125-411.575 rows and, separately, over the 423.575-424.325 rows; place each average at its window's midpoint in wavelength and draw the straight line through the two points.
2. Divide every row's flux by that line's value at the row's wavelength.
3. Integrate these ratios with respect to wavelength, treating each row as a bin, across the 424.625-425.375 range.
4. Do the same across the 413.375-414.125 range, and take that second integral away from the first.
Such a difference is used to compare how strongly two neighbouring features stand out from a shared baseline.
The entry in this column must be 0.04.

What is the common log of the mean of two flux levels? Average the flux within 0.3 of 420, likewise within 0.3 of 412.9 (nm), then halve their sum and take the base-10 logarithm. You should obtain 0.987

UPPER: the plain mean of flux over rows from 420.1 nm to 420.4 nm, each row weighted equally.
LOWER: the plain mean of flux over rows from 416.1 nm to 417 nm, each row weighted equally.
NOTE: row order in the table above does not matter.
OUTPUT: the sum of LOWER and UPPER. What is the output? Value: 19.0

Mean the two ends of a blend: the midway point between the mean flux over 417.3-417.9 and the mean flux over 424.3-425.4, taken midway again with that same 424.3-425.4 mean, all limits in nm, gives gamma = 9.76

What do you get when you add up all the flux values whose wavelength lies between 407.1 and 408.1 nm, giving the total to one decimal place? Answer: 67.5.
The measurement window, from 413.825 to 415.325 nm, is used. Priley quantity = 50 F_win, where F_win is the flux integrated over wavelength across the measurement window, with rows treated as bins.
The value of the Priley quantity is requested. 735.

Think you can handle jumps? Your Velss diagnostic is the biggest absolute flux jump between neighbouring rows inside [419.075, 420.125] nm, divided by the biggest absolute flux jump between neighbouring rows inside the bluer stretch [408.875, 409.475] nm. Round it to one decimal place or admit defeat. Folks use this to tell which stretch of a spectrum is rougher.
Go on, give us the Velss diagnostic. 2.1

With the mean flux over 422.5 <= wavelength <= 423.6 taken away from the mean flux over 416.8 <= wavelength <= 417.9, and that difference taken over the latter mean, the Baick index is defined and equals 0.04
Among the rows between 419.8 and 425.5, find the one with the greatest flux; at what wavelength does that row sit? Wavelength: 421.10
